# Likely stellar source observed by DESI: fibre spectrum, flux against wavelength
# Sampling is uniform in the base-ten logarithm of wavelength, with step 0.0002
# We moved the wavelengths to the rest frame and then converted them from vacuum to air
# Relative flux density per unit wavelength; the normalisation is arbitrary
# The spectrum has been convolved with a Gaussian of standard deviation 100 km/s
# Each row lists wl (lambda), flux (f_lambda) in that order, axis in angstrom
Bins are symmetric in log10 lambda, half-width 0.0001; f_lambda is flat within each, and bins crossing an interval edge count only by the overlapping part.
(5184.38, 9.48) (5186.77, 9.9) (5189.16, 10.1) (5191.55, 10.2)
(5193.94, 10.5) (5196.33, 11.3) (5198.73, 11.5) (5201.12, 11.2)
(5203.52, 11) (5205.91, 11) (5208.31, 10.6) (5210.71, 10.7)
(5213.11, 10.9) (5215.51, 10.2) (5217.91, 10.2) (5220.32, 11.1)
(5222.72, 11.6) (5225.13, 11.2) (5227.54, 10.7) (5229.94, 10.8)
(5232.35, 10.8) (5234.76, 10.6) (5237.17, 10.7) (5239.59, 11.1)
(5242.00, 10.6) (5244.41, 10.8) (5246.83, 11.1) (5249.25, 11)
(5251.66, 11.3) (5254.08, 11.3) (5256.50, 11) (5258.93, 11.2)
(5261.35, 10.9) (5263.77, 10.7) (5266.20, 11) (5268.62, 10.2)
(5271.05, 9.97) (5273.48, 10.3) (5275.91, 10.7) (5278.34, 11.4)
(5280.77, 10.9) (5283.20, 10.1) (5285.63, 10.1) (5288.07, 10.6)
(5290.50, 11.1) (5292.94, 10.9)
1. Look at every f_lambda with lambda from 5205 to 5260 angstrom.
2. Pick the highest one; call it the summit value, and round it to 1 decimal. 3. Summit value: 11.6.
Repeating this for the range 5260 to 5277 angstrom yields 11.0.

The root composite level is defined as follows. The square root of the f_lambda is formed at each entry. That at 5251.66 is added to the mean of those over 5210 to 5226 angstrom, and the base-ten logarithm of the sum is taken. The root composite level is 0.823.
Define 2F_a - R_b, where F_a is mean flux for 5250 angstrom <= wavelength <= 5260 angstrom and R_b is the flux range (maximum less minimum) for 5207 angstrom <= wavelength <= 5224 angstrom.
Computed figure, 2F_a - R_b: 21.0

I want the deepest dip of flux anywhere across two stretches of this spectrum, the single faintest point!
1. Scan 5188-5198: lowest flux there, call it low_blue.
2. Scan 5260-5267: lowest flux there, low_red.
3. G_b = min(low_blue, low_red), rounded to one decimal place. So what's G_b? 10.1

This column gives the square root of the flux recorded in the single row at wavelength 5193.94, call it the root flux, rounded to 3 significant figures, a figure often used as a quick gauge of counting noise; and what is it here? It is 3.24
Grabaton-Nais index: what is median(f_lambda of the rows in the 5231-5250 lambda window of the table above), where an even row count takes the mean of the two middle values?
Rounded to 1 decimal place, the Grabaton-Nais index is 10.8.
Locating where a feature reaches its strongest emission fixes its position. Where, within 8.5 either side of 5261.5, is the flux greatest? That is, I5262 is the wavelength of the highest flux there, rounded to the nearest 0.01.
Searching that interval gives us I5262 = 5254.08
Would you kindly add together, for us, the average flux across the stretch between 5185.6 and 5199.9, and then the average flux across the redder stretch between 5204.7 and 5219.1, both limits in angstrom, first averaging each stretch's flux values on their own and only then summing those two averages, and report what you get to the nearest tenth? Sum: 21.2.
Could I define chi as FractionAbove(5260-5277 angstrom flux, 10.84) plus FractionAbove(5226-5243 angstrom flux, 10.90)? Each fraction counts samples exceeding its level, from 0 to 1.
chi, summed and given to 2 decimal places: 0.43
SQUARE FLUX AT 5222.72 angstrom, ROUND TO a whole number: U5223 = 135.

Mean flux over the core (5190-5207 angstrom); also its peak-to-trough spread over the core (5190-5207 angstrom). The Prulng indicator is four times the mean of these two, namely 24.5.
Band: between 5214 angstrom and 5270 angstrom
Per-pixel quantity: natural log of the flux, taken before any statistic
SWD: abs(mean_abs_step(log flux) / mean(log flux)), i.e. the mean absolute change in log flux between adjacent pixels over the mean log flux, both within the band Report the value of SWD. 0.0115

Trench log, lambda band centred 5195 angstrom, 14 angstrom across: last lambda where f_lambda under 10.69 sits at 5193.94 angstrom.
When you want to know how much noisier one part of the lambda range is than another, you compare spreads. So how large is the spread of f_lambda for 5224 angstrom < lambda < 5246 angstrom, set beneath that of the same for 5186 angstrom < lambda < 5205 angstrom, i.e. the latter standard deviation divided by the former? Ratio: 2.9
